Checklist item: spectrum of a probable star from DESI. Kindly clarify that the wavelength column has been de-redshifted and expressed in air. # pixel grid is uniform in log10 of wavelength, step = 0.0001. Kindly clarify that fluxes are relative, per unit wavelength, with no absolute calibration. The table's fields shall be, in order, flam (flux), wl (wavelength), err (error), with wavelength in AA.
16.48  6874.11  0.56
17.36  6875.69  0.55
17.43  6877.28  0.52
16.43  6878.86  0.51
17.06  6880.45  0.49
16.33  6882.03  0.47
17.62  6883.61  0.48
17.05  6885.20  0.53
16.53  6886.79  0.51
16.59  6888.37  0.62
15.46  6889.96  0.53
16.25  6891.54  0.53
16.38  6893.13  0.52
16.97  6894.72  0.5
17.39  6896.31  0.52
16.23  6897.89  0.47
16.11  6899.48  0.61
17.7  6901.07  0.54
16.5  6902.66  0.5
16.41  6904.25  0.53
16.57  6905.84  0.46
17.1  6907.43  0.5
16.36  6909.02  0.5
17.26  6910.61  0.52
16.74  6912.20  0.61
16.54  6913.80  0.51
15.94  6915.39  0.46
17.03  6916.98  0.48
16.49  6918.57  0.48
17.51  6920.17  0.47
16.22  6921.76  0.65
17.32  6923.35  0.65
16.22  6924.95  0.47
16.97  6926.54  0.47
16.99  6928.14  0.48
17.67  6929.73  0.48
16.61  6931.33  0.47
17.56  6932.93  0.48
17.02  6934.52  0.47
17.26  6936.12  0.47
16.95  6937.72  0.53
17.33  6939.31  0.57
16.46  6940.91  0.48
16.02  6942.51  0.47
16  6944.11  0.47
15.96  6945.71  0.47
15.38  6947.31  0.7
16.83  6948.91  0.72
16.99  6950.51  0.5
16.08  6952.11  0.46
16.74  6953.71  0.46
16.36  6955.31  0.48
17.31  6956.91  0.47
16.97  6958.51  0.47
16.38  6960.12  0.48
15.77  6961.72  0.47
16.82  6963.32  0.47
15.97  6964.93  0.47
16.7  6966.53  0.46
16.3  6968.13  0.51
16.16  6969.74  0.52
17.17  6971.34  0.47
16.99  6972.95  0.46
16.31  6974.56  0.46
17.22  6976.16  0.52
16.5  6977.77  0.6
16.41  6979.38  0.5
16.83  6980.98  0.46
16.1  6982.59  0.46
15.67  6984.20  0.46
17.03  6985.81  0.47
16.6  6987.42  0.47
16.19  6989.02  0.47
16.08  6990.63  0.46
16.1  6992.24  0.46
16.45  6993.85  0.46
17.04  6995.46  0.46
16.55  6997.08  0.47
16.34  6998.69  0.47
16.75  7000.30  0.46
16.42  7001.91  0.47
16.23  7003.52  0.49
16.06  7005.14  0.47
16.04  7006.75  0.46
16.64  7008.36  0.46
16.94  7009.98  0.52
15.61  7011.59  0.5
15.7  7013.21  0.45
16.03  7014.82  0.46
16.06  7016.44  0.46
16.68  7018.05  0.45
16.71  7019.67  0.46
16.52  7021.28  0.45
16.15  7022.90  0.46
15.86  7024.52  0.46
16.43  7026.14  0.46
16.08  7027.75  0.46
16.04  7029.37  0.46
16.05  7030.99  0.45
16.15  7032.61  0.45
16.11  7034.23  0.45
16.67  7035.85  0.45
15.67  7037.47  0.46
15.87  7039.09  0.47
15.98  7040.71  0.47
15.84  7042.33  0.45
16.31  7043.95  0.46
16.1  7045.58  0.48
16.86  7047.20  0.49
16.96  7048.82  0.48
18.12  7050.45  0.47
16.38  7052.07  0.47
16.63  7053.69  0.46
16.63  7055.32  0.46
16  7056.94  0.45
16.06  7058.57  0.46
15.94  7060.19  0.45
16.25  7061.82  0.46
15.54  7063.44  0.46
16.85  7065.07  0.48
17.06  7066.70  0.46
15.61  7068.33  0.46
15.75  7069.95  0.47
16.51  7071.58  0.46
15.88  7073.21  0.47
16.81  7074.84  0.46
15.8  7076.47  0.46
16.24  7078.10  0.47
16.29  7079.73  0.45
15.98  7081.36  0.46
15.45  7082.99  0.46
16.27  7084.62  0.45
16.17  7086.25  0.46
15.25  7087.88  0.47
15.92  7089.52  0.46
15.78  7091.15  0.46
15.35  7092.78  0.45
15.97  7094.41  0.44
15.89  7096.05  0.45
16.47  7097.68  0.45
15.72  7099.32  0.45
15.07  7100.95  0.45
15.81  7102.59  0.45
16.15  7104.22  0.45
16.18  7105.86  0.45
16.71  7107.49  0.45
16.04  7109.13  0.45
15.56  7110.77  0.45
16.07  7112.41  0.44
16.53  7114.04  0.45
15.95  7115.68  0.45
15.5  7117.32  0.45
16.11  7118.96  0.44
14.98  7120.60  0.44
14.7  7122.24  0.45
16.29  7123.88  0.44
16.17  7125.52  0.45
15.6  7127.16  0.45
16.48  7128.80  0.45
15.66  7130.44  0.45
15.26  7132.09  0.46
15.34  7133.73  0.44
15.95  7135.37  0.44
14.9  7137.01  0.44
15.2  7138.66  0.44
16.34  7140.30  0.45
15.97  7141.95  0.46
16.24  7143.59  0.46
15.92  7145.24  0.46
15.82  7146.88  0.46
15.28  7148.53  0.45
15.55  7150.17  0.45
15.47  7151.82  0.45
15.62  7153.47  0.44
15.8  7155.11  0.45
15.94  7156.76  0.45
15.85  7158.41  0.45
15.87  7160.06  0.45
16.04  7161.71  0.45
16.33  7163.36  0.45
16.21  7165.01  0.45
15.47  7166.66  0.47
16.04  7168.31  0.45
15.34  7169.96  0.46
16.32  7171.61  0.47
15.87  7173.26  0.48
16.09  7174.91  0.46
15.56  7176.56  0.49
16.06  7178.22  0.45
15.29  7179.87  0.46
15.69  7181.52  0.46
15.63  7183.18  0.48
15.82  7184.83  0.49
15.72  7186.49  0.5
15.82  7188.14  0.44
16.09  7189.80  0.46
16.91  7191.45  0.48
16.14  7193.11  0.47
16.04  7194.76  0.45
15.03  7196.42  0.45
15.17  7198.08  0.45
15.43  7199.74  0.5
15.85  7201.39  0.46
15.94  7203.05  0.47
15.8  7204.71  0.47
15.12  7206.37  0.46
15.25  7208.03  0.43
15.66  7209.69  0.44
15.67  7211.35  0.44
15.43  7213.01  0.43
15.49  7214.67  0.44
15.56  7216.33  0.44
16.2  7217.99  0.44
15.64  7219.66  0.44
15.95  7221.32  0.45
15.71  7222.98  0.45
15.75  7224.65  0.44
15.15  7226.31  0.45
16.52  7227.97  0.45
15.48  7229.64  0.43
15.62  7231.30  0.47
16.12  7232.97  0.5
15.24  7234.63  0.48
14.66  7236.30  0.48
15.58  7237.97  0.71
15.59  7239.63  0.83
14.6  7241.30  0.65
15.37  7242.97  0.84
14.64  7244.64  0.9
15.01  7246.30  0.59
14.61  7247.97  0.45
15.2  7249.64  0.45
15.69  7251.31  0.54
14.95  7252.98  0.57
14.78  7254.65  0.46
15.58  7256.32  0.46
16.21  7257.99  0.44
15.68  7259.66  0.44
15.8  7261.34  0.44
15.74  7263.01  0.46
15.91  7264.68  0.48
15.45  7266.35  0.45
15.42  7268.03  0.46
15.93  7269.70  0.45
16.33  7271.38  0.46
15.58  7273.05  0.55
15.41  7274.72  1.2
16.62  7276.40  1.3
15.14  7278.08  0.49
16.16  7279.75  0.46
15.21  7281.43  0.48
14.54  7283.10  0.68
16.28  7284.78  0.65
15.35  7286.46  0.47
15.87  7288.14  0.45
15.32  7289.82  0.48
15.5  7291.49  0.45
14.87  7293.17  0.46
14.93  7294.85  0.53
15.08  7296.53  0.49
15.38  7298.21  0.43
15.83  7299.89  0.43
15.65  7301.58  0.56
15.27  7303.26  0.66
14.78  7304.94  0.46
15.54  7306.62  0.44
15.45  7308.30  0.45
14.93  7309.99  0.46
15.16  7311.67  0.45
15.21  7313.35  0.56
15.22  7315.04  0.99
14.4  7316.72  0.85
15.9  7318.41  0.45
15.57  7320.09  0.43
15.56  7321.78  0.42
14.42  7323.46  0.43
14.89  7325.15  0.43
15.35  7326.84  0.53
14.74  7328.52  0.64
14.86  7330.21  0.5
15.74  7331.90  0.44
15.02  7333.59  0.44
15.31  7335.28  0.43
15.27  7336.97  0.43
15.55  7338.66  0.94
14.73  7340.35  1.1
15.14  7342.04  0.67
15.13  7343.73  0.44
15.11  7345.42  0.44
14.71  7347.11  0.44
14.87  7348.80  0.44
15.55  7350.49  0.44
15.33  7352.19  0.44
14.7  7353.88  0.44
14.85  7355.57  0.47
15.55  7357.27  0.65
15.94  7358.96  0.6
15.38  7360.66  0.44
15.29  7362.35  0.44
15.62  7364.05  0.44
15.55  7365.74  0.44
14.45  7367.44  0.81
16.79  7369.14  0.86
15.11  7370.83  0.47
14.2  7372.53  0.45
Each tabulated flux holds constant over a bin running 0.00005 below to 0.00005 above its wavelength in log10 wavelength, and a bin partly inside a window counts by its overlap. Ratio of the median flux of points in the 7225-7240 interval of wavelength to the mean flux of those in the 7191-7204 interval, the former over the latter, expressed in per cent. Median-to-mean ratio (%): 99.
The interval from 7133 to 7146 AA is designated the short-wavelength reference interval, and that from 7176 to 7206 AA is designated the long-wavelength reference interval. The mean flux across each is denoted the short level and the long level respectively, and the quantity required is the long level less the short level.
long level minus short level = 0.04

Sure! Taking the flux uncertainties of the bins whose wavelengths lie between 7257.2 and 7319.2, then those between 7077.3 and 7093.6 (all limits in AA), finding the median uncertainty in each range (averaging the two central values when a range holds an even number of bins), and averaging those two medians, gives 0.460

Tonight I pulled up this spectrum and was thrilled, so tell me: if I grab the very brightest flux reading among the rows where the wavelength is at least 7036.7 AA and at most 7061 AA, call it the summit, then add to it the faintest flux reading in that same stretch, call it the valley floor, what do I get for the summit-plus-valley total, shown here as 33.8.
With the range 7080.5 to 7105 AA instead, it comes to 31.5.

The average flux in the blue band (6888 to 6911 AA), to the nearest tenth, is 16.6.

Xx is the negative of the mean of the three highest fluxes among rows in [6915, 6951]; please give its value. -17.6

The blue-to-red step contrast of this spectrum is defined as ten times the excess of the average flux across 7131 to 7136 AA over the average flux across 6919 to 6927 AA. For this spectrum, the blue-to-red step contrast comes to -13.3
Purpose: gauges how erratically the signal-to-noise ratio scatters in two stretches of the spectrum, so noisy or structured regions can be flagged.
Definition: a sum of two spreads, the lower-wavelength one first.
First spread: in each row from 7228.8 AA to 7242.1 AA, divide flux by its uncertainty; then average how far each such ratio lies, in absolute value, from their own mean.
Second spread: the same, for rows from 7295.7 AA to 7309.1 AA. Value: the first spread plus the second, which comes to 9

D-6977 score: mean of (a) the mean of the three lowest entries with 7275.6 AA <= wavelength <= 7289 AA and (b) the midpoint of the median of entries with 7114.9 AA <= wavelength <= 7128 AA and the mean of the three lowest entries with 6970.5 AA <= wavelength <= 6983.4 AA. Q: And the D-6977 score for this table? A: 15.5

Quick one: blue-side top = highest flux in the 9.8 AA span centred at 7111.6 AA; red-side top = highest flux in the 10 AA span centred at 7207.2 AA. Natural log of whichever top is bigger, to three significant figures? 2.82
